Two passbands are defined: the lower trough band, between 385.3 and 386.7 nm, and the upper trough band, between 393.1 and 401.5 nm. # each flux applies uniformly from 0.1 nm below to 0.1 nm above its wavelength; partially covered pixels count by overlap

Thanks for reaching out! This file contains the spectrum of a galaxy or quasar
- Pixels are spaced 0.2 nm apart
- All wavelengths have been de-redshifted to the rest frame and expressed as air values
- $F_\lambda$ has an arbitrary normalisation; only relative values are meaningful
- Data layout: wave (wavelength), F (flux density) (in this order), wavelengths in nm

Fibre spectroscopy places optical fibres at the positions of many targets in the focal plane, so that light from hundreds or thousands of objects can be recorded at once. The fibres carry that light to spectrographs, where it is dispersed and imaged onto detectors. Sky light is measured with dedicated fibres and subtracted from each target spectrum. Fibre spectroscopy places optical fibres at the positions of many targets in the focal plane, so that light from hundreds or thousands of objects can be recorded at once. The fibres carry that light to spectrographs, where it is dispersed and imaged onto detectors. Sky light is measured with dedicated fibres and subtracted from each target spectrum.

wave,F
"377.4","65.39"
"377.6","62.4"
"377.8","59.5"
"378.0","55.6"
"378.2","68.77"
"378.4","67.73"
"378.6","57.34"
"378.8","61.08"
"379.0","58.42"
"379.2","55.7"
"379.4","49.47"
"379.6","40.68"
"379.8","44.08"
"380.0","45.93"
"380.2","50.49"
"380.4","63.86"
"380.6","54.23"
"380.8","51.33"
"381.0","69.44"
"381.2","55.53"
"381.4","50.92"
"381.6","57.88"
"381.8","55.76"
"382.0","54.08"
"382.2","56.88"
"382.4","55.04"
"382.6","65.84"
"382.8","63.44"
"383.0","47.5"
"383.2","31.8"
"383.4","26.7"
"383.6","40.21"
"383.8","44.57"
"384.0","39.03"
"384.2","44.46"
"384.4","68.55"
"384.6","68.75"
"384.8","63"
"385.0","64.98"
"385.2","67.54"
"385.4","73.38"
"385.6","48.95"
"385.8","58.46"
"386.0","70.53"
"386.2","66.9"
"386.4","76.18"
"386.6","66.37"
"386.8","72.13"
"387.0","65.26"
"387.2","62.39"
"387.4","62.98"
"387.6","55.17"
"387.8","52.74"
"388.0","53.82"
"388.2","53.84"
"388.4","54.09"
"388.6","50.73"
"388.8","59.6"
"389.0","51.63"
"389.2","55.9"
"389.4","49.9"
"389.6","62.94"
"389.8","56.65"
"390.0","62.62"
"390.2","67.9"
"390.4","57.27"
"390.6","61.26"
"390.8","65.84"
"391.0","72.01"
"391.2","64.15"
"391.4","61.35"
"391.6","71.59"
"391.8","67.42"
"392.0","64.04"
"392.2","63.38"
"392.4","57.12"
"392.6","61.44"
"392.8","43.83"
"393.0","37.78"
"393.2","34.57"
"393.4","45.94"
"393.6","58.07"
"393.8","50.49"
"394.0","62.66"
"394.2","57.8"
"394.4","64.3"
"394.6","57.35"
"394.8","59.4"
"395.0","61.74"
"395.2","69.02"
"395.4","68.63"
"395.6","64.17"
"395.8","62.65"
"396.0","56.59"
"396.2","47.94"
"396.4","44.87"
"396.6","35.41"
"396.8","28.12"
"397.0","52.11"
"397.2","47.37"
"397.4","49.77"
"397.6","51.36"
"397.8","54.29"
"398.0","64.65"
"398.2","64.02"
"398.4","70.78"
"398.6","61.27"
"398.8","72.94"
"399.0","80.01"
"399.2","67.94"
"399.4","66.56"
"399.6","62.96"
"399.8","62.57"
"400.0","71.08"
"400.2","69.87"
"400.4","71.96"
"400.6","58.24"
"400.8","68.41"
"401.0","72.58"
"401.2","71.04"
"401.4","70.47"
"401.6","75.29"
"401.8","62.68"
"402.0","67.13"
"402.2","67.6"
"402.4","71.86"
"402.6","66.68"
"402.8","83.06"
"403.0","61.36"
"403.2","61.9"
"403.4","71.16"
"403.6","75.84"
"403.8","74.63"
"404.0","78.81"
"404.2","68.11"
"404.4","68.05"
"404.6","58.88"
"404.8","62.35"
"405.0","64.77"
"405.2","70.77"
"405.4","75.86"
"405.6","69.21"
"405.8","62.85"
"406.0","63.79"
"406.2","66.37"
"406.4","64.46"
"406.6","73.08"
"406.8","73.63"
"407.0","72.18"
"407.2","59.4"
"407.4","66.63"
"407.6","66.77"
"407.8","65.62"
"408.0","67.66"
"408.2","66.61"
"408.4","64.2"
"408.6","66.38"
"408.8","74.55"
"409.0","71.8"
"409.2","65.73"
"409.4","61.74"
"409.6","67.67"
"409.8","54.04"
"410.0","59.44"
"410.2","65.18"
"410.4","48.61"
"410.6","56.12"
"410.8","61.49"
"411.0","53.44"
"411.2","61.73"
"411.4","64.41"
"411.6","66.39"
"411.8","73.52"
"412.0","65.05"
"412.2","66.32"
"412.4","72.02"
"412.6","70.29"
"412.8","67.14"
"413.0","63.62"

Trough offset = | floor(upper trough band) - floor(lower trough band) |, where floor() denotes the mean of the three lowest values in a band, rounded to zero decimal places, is 25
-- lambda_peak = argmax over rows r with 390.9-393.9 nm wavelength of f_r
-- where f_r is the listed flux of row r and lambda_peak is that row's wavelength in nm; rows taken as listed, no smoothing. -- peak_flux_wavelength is 391.0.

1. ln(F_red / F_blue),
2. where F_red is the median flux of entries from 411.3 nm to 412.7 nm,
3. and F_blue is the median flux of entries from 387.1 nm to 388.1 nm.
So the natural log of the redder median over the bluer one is 0.19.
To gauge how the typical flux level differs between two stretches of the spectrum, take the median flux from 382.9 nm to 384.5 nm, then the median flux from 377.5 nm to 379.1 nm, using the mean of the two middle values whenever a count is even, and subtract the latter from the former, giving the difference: -18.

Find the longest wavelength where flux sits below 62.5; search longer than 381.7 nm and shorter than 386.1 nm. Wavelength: 385.8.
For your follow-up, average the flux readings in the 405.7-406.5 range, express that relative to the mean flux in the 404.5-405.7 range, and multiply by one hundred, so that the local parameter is 96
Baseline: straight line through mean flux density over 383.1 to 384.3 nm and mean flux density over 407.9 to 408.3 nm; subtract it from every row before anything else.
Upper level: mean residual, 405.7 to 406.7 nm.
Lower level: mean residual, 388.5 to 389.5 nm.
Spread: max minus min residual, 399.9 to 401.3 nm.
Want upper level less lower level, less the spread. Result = -22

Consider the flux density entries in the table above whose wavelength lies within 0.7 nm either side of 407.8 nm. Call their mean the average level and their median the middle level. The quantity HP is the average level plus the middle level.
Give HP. 132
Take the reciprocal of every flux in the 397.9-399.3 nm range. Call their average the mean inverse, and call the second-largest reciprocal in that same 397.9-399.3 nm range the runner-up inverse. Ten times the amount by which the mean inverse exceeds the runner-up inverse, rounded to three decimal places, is -0.010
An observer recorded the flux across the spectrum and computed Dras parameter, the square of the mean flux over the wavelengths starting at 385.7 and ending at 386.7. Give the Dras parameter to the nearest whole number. 4582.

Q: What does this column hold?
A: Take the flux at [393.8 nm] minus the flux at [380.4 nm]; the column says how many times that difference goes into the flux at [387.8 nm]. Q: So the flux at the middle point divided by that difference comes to -3.9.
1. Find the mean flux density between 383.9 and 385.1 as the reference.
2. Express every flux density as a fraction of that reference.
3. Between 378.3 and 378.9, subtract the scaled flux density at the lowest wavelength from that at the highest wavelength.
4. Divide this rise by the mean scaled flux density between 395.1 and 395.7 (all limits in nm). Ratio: -0.10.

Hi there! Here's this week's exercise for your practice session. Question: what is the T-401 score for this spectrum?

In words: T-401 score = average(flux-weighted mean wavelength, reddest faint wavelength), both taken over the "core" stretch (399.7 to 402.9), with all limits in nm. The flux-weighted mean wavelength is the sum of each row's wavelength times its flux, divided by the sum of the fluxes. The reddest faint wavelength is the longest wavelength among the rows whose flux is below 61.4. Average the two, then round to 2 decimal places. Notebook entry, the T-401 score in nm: 400.96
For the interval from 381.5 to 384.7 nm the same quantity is 383.63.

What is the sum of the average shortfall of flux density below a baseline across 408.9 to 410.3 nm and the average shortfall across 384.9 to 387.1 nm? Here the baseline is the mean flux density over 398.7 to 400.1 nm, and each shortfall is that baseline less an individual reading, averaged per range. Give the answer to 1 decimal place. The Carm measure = 8.2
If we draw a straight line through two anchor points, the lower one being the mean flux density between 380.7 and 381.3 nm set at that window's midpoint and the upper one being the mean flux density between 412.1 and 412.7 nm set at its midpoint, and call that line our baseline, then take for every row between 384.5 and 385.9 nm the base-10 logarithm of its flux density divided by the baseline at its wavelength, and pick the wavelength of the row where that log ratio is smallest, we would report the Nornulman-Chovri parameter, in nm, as 385.6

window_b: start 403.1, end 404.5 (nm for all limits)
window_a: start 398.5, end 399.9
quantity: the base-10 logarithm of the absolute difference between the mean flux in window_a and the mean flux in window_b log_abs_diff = 0.54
